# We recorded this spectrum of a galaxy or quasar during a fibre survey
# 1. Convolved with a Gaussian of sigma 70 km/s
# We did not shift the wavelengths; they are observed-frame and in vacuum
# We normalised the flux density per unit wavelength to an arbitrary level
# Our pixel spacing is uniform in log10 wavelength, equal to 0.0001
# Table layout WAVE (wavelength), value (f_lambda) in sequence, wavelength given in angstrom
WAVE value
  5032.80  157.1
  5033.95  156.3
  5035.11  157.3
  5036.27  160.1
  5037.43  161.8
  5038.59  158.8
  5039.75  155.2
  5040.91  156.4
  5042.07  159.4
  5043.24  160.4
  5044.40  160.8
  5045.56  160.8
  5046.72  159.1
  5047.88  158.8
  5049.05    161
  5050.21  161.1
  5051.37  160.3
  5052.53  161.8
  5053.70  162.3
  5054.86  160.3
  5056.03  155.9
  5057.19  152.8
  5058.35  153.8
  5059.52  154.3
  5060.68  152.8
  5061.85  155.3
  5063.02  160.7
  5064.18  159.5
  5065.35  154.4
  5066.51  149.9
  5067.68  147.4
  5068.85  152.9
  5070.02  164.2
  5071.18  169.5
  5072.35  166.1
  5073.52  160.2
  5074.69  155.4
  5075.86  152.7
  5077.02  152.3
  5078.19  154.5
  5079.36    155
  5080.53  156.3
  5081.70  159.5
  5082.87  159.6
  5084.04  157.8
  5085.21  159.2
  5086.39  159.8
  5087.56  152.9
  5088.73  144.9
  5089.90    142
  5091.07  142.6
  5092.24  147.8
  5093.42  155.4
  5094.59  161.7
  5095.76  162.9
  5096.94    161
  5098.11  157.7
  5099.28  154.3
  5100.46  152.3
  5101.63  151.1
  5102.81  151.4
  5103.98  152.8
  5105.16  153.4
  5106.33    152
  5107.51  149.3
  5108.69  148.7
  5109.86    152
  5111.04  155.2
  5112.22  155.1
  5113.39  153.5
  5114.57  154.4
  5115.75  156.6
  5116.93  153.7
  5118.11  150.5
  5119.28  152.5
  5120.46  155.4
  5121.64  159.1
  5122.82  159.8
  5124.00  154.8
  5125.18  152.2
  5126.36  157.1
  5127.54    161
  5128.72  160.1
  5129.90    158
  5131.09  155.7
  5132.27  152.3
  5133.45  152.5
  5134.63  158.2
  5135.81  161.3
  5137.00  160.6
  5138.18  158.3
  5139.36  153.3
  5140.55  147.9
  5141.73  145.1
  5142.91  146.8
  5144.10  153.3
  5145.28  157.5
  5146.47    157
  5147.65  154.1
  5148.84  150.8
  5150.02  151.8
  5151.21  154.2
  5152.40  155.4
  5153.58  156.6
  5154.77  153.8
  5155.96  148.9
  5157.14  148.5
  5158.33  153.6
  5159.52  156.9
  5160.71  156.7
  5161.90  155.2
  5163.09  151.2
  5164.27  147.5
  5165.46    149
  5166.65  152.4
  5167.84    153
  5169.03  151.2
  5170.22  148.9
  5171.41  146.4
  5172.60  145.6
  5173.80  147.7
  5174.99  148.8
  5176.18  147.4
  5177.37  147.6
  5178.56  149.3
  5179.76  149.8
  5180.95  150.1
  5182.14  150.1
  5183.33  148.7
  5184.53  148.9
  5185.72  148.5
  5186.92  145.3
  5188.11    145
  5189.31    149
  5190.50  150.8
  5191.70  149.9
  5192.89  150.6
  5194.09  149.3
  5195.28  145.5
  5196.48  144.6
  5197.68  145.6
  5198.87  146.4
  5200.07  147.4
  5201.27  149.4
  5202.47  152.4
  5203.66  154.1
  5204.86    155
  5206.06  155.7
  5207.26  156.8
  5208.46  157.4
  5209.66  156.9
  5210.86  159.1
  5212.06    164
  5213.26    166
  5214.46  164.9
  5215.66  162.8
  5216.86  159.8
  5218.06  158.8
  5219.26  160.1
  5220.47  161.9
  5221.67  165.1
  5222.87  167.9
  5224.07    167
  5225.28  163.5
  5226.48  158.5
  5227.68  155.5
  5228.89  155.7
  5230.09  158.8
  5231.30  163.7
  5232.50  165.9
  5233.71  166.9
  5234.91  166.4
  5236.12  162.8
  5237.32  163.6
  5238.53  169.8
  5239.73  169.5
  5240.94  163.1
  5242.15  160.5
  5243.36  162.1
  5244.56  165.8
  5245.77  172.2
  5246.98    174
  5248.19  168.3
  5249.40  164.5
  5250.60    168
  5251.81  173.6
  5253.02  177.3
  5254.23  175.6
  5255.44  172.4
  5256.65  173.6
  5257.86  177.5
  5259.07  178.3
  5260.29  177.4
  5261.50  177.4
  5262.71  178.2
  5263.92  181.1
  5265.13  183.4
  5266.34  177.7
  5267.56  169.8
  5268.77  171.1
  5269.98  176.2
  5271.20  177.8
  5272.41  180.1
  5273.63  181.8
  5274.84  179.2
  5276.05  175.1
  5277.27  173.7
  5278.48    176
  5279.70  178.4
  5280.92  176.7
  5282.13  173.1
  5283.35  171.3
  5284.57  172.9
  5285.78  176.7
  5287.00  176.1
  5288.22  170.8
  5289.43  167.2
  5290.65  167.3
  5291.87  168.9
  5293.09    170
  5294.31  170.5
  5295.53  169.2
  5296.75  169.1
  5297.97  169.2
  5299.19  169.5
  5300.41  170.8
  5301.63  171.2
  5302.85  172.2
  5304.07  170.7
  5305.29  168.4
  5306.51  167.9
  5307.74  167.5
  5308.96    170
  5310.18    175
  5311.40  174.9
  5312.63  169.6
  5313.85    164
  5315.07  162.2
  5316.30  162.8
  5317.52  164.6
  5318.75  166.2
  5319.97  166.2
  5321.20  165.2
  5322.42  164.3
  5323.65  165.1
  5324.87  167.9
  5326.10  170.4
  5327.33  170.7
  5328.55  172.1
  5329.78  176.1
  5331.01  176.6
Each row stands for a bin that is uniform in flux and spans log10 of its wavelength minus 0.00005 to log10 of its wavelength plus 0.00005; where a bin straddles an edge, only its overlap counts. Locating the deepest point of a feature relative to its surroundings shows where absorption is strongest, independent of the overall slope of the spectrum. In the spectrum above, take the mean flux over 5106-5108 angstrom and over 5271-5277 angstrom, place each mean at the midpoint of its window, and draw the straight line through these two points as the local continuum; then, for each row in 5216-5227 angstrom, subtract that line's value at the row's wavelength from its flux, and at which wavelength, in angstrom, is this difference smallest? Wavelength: 5226.48 angstrom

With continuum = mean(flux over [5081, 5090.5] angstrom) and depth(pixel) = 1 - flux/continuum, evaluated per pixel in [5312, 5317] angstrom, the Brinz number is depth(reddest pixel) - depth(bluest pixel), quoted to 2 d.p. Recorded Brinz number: 0.04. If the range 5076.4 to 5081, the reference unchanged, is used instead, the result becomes -0.03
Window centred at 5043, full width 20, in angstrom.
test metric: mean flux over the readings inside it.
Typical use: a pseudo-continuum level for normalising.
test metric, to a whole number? 159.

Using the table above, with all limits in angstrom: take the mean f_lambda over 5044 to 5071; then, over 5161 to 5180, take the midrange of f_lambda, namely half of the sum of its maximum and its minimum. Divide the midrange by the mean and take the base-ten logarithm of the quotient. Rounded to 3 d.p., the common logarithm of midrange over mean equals -0.020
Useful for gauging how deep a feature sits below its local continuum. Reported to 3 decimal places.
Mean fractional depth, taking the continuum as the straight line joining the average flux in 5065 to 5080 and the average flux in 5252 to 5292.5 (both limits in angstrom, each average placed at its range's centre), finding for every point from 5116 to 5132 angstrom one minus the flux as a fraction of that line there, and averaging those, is 0.033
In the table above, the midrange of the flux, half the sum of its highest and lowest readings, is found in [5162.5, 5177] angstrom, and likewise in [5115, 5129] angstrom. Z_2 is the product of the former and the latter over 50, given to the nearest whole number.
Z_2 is 465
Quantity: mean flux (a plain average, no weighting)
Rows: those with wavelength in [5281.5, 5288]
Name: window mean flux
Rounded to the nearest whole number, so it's 174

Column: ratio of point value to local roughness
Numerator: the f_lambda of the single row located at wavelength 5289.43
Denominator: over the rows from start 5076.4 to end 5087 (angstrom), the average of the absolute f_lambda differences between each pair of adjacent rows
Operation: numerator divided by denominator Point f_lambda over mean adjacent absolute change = 121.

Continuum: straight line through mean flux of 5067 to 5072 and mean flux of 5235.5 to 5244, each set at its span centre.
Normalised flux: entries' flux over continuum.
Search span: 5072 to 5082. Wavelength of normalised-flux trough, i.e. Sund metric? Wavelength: 5077.02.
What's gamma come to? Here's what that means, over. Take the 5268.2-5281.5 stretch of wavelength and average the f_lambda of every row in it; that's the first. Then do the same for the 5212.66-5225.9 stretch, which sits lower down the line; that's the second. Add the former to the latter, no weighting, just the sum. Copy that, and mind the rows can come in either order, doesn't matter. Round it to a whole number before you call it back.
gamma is 340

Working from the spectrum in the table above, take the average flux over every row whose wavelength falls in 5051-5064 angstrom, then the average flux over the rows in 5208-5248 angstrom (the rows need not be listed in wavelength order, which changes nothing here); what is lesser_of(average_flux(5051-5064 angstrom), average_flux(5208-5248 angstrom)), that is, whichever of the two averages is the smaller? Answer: 157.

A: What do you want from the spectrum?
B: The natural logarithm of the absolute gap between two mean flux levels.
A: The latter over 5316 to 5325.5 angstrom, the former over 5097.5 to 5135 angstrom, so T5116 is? 2.4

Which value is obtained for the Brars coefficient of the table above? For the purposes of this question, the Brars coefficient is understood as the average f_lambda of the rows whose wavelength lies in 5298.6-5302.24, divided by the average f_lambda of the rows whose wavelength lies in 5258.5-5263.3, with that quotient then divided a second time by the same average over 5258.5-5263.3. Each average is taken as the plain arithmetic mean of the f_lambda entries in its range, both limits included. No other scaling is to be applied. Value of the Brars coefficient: 0.0054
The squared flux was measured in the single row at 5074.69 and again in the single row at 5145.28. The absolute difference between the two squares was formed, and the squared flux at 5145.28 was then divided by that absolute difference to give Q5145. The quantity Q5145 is 37.8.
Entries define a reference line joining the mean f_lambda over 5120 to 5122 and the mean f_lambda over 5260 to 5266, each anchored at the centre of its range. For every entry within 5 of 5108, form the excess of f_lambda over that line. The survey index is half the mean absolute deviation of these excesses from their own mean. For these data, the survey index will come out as 0.91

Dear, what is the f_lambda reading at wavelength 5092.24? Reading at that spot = 147.8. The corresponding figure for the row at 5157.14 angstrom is 148.5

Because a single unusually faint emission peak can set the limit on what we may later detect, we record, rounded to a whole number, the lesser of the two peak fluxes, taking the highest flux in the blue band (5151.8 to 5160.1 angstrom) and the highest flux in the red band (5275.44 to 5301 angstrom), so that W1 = 157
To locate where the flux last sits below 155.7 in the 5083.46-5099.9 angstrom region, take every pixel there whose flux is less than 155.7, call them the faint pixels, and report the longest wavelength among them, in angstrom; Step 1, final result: 5099.28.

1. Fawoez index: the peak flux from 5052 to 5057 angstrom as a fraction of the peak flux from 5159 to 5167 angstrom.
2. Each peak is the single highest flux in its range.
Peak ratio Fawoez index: 1.03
